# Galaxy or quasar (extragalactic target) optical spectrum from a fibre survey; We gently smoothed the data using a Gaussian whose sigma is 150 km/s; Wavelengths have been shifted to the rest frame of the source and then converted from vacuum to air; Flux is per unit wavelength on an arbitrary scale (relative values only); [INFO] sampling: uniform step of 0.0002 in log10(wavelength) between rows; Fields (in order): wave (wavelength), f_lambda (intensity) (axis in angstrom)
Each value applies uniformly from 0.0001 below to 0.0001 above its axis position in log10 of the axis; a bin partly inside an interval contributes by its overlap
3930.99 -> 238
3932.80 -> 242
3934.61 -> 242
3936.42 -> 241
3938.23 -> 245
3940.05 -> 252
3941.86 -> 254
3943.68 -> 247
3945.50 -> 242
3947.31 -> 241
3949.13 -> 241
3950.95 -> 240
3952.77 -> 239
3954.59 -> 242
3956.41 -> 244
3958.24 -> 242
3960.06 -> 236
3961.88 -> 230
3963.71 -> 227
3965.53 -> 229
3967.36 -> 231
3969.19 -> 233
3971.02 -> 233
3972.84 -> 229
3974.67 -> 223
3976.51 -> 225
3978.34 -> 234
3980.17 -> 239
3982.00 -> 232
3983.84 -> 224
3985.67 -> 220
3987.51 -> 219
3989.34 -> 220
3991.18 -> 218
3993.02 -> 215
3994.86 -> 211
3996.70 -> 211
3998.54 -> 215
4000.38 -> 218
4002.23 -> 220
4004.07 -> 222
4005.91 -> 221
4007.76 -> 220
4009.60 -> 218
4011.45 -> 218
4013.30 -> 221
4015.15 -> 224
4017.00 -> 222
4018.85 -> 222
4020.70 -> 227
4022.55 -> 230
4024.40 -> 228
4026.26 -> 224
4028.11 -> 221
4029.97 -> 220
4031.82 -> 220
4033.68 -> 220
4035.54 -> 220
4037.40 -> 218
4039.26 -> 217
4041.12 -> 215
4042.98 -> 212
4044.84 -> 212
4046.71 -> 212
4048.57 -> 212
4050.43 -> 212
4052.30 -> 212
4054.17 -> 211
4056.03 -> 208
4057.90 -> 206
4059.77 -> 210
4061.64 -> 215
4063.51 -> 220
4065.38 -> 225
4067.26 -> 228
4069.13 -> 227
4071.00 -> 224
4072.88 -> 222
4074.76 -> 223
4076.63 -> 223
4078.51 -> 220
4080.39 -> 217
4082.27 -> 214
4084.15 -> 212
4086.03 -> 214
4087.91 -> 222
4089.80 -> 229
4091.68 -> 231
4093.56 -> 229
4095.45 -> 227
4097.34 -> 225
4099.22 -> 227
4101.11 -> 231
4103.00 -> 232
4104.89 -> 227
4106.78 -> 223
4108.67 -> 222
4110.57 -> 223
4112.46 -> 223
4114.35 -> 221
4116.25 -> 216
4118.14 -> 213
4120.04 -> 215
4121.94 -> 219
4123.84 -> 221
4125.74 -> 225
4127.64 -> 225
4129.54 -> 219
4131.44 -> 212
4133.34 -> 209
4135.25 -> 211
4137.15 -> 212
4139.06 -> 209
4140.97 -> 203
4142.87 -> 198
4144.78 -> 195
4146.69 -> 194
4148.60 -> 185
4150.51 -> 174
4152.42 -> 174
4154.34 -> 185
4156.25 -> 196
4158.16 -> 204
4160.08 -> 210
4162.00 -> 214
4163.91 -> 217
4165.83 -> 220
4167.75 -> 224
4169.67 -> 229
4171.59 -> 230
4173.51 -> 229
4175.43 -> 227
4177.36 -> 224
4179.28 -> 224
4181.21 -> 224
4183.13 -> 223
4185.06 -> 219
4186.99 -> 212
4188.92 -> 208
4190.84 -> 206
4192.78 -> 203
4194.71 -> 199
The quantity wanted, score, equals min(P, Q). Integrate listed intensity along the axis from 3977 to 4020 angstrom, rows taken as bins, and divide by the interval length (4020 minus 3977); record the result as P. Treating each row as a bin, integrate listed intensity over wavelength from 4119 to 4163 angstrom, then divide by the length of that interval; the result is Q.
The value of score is 205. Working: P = 221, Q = 205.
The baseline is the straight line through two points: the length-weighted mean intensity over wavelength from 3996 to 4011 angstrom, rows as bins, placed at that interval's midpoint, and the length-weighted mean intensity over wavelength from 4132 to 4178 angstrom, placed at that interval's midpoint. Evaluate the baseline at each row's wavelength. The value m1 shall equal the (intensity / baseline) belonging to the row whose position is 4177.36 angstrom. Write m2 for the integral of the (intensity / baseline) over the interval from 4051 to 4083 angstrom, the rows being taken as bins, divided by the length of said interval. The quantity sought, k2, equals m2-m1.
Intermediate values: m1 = 1.09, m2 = 1.02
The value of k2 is -0.07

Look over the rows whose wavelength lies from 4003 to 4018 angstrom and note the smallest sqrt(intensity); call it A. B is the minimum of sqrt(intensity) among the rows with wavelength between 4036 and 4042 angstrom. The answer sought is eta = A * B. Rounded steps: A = 14.8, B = 14.7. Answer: 216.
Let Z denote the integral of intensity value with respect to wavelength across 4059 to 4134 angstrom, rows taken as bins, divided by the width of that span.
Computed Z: 222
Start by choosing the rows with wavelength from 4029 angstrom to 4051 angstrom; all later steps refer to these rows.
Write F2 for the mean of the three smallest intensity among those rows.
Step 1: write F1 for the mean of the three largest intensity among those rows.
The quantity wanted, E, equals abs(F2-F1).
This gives 8.0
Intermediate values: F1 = 220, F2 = 212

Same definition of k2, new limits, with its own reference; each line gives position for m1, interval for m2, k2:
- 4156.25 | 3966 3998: 0.07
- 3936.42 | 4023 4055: -0.07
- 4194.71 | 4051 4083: 0.05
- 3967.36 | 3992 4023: -0.04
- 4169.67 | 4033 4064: -0.12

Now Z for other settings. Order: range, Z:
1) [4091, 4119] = 225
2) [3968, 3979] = 229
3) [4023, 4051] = 218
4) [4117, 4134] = 218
